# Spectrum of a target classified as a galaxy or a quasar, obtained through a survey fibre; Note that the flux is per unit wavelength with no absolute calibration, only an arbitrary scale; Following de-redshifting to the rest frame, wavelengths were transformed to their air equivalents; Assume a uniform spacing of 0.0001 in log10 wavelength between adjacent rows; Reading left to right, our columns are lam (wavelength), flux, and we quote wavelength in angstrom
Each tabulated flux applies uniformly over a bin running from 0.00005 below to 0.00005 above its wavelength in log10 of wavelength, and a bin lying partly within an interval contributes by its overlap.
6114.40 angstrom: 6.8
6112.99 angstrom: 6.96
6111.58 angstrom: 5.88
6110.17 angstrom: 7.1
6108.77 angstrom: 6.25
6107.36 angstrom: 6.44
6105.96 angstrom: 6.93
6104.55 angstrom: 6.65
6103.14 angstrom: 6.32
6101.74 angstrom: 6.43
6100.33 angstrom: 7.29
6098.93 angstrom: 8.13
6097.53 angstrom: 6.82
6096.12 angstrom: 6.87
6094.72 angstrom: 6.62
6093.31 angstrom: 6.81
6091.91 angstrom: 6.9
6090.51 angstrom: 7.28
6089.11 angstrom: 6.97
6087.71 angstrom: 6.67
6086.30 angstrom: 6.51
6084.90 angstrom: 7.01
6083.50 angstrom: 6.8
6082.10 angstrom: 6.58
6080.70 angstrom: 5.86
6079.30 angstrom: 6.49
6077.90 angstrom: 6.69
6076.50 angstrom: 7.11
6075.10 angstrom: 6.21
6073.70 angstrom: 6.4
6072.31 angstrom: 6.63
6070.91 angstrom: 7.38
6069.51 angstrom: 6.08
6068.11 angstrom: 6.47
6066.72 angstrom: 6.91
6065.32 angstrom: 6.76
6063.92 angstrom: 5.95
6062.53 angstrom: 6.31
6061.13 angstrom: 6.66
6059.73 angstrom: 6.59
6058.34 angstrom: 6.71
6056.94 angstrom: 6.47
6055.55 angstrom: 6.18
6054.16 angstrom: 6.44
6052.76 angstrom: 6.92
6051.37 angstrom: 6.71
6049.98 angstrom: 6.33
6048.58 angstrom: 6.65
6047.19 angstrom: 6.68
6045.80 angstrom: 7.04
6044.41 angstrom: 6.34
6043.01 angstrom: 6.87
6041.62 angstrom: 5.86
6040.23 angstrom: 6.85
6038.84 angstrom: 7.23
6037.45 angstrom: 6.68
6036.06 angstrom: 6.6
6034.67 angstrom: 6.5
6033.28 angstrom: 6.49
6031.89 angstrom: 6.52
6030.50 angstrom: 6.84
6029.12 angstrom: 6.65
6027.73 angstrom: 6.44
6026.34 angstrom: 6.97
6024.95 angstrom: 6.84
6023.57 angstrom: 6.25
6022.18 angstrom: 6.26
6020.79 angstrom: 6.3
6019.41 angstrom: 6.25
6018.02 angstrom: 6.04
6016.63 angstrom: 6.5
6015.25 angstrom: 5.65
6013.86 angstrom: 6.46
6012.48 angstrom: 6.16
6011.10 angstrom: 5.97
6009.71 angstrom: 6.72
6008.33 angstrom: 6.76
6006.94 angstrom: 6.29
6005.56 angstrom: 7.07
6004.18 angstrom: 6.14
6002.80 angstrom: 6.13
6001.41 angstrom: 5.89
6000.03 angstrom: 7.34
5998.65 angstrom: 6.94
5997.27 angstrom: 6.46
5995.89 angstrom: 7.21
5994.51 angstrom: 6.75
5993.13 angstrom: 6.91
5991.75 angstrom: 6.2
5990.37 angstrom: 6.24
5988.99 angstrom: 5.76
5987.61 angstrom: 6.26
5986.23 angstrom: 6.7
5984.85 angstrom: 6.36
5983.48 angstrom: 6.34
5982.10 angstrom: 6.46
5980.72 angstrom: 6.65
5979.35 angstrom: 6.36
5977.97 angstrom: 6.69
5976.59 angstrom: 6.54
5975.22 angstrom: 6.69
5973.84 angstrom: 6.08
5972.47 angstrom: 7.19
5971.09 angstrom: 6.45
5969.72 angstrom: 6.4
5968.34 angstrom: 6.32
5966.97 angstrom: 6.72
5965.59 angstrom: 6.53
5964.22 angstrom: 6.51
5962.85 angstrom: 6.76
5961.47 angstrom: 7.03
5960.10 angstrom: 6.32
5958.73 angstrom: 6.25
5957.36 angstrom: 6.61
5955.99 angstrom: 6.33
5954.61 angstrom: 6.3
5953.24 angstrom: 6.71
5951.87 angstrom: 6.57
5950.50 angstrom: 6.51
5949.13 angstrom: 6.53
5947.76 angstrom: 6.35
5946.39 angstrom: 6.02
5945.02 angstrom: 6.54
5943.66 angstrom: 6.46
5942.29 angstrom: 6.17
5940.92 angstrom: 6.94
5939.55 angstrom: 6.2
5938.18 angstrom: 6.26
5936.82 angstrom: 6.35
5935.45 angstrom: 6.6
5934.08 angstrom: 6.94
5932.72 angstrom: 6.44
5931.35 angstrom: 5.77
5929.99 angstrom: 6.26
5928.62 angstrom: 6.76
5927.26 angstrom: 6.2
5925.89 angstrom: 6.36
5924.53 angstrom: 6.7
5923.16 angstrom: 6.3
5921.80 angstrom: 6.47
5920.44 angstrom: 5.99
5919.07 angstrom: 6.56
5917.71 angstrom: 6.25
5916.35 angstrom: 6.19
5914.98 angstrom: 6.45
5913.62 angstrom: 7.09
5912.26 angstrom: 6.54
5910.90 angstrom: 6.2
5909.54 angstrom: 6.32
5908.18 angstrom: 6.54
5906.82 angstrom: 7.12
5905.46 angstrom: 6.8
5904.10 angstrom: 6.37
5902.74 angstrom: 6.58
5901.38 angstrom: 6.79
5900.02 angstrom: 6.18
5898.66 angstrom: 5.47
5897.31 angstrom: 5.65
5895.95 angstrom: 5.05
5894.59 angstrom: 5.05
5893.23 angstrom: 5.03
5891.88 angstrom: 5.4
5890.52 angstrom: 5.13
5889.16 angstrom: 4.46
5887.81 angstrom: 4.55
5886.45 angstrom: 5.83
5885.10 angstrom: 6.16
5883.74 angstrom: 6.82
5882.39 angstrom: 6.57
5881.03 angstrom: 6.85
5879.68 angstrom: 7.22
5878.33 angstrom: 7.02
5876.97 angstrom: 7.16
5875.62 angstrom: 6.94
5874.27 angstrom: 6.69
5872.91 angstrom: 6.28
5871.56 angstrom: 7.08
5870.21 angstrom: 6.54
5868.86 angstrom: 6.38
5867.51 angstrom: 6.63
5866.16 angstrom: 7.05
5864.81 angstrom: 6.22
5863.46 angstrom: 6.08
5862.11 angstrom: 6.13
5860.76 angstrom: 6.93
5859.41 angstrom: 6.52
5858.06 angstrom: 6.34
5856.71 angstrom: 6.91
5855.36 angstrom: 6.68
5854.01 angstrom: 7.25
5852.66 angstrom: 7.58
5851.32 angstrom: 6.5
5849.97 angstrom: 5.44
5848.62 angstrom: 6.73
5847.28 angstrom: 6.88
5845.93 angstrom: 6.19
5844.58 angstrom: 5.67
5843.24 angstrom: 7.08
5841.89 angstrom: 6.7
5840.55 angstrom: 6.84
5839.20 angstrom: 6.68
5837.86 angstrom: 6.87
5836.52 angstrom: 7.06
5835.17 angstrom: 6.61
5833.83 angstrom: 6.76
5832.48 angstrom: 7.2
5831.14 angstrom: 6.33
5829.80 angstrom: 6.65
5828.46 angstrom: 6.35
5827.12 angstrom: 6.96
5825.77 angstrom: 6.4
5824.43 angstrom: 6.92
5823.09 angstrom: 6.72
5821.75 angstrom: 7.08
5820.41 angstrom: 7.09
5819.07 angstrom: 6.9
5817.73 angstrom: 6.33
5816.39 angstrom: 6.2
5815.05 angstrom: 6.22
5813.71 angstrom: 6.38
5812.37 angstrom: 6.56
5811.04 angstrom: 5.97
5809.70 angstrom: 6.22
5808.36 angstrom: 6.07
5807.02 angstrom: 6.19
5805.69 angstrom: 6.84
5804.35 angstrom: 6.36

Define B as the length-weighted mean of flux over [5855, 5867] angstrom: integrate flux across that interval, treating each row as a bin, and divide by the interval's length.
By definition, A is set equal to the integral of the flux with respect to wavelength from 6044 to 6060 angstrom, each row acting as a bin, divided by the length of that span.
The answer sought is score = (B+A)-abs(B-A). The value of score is 13.1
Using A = 6.6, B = 6.54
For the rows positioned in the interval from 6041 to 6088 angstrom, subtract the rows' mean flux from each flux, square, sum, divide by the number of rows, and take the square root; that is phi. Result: 0.34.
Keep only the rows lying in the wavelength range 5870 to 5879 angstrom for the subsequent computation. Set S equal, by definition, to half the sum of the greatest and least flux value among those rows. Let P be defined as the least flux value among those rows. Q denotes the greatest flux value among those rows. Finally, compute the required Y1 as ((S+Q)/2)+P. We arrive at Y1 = 13.2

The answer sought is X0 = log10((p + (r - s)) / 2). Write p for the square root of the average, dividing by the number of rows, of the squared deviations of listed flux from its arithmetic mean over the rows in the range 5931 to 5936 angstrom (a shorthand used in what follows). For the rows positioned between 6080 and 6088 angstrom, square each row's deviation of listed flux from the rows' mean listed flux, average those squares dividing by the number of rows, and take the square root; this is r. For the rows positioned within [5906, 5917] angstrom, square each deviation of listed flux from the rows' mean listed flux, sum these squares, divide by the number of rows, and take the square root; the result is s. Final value -0.7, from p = 0.43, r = 0.36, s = 0.34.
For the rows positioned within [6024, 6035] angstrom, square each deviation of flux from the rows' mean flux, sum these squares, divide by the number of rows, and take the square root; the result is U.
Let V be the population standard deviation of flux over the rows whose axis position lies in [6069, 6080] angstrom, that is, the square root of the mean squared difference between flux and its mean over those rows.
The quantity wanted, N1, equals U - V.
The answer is -0.22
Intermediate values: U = 0.19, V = 0.41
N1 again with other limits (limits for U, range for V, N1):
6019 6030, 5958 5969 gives 0.02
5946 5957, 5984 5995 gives -0.15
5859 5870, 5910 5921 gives 0.02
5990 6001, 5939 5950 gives 0.13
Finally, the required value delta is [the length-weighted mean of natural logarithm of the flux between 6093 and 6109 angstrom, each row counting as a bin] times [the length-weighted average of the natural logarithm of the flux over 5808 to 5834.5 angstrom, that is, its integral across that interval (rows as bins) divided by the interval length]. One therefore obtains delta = 3.60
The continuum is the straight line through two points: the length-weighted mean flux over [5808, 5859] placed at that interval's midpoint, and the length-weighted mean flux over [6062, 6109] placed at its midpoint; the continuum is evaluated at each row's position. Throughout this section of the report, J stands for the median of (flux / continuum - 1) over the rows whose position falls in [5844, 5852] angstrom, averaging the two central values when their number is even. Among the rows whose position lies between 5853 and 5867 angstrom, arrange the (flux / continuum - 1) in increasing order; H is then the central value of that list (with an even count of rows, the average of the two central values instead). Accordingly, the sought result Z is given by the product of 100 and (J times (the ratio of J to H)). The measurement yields -48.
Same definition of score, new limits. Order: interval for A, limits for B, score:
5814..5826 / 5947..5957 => 12.9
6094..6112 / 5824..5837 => 13.4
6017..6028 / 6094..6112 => 12.8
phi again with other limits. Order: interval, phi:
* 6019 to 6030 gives 0.27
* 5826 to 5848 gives 0.38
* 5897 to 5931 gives 0.37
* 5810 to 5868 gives 0.42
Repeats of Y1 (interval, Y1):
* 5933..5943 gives 12.9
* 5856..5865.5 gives 12.8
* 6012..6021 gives 11.9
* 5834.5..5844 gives 13.6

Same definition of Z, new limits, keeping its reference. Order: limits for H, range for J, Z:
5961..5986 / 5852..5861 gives -9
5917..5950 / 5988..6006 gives -2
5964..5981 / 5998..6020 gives -19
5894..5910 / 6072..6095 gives 0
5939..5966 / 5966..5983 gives -3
